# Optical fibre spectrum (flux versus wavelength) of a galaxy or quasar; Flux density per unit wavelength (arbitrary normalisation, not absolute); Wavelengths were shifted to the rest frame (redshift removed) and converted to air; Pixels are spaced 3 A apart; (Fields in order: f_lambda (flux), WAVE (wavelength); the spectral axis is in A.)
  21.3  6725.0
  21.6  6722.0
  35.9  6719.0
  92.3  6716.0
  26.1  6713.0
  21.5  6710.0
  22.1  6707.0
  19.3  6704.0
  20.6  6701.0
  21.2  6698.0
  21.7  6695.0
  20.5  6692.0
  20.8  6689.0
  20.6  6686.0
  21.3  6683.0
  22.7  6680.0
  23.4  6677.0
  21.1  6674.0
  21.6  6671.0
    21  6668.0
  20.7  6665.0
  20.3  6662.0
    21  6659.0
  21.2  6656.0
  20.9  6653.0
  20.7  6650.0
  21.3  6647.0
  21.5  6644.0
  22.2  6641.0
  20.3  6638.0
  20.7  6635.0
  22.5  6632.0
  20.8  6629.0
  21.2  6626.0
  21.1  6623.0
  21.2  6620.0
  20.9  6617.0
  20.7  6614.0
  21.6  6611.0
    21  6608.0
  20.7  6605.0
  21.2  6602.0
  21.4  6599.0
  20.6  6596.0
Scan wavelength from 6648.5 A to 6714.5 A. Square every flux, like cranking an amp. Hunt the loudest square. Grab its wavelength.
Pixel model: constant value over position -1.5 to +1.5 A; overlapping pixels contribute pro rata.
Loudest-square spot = 6713.0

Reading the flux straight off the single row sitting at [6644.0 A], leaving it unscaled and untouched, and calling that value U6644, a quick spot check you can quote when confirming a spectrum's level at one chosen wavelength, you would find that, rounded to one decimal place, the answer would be 21.5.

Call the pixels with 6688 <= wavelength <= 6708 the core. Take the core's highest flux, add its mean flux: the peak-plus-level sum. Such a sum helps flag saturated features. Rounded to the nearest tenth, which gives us 43.0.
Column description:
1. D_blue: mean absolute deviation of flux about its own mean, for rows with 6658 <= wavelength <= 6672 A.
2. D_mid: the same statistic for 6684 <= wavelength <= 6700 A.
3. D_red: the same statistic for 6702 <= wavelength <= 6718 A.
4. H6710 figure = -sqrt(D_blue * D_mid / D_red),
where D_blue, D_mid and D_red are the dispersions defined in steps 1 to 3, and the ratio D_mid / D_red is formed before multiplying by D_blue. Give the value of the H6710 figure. -0.1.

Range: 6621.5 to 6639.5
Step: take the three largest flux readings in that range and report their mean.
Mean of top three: 21.6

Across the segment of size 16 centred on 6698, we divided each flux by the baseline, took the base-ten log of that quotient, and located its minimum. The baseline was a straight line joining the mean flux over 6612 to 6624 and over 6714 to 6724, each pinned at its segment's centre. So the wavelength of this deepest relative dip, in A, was 6704.0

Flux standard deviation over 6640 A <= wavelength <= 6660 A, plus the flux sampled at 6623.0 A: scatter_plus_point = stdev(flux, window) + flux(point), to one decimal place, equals 21.6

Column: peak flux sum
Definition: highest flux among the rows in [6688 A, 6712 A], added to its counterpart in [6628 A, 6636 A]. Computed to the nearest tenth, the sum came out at 44.6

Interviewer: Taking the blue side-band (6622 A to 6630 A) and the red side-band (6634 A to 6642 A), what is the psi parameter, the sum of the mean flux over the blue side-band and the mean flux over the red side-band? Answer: 42.1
